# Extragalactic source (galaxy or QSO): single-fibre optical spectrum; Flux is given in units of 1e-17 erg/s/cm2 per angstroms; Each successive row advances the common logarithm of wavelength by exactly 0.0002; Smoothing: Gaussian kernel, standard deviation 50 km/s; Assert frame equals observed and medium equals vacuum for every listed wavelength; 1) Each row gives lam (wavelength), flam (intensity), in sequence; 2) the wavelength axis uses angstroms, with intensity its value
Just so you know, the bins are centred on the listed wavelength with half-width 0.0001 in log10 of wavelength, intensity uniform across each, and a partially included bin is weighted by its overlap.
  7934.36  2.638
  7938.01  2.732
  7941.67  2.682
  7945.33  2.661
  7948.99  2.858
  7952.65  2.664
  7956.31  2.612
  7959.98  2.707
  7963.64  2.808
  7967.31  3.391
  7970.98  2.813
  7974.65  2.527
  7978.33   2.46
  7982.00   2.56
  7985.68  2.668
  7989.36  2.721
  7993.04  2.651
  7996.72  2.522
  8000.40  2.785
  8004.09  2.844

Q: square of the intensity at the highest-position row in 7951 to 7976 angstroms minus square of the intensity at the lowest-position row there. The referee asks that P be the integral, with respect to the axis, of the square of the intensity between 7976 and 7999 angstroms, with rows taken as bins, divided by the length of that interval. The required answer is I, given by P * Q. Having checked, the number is -5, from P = 6.8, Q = -0.7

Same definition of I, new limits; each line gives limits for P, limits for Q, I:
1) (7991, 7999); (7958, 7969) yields 28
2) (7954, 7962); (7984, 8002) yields 5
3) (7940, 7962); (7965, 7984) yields -36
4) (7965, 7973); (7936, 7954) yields -3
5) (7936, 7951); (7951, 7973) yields 6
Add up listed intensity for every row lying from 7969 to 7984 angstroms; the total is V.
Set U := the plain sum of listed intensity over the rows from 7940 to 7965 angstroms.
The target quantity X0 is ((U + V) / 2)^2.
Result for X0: 215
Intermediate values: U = 19.0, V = 10.4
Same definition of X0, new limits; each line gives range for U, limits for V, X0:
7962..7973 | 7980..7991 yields 72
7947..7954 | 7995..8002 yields 29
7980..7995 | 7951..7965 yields 114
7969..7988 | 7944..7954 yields 112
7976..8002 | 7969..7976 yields 141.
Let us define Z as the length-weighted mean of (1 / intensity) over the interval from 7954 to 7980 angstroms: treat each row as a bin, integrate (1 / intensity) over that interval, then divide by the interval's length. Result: 0.366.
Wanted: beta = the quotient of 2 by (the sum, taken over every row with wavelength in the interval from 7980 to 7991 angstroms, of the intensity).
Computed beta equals 0.25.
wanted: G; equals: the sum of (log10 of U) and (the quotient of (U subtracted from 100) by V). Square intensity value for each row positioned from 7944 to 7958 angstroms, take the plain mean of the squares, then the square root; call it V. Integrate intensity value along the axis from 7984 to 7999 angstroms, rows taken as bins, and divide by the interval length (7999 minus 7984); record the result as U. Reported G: 36.5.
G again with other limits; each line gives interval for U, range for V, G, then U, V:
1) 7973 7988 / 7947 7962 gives 36.3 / 2.56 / 2.71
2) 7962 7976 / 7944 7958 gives 36.4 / 2.90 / 2.70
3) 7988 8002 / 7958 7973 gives 33.5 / 2.67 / 2.94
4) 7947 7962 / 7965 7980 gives 34.9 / 2.71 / 2.82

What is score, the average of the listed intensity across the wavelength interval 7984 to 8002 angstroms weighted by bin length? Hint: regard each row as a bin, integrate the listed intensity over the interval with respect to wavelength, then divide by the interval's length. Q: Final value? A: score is 2.67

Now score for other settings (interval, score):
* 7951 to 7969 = 2.83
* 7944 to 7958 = 2.70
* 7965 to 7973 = 3.07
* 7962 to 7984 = 2.76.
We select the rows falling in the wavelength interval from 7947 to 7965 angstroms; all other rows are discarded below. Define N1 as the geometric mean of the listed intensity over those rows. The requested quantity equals 2.73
